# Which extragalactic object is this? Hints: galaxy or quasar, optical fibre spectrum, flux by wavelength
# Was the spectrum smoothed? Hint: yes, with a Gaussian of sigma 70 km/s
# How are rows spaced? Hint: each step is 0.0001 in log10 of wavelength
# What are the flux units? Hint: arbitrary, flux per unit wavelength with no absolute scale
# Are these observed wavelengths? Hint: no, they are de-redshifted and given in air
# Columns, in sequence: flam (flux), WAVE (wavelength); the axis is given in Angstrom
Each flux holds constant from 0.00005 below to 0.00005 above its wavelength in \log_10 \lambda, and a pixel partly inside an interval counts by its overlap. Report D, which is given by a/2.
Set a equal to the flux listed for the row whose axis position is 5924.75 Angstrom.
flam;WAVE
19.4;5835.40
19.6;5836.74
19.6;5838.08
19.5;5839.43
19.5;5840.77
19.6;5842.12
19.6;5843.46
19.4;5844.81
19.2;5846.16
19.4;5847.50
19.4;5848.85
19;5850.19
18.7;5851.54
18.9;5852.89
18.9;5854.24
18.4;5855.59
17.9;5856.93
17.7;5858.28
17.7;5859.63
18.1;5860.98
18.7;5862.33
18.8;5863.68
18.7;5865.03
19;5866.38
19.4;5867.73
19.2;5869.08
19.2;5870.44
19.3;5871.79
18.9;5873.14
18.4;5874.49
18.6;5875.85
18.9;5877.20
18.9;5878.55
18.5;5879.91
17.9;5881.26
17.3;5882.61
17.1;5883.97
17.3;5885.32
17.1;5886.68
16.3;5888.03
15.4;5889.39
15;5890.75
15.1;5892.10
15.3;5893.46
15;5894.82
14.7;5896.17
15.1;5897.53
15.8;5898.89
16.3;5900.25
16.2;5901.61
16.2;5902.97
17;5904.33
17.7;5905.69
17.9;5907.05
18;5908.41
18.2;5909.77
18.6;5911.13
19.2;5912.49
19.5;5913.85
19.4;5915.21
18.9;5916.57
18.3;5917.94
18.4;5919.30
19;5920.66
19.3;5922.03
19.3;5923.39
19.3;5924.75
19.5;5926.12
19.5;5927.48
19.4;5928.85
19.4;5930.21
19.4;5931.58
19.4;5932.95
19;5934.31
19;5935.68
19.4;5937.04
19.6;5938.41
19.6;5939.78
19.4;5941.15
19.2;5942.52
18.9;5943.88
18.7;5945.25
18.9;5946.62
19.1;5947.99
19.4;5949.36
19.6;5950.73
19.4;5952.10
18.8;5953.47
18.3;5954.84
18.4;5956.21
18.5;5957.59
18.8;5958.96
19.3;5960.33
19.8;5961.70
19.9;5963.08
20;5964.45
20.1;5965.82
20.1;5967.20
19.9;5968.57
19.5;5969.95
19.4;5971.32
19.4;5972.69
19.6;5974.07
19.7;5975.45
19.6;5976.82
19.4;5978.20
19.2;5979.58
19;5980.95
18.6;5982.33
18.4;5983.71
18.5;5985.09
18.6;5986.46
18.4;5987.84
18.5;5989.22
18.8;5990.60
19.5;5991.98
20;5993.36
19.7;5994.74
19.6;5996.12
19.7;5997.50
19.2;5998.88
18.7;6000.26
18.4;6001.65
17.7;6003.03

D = 9.65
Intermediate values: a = 19.3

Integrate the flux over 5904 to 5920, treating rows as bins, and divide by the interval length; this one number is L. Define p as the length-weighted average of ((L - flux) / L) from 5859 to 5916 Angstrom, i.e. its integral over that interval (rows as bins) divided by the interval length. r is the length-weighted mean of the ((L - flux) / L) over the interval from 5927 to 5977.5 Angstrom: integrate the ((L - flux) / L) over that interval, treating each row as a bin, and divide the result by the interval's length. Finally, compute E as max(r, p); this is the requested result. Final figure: 0.047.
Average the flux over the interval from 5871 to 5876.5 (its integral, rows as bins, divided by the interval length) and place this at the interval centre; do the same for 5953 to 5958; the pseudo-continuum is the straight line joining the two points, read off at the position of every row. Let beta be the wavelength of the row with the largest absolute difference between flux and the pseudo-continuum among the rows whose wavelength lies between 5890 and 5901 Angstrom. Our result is 5896.17 Angstrom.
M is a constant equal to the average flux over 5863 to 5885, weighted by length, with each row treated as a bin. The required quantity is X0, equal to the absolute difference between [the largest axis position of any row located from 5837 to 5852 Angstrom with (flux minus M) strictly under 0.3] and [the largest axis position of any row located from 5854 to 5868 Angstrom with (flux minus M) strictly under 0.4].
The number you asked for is 14.8 Angstrom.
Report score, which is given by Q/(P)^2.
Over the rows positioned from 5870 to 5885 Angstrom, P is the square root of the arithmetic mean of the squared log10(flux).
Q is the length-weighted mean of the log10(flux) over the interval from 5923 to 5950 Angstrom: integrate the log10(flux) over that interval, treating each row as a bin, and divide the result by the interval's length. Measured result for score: 0.802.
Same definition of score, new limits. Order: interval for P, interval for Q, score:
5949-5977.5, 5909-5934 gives 0.773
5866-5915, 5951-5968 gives 0.836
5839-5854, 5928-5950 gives 0.777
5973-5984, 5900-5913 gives 0.756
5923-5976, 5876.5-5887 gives 0.757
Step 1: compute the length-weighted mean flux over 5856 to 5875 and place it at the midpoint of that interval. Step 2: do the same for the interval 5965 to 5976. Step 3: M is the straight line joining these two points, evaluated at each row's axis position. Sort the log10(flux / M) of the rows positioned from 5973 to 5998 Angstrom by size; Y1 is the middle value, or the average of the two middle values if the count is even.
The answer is -0.011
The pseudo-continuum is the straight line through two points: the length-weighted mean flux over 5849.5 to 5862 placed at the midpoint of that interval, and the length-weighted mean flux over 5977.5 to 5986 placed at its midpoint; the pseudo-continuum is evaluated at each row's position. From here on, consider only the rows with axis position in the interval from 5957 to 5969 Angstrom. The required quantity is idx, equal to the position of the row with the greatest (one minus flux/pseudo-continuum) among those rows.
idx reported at 5957.59 Angstrom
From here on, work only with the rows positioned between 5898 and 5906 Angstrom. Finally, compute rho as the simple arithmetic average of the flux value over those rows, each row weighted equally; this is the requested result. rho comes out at 16.5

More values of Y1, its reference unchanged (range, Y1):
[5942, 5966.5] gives -0.008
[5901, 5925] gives -0.015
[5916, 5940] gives 0.002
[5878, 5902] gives -0.068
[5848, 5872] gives 0.006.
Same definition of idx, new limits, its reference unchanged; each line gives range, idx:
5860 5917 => 5896.17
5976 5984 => 5983.71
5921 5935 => 5934.31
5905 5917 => 5905.69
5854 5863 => 5859.63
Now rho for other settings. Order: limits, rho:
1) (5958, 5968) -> 19.7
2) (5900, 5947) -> 18.7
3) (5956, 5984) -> 19.4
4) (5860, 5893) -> 18.0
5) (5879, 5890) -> 17.1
